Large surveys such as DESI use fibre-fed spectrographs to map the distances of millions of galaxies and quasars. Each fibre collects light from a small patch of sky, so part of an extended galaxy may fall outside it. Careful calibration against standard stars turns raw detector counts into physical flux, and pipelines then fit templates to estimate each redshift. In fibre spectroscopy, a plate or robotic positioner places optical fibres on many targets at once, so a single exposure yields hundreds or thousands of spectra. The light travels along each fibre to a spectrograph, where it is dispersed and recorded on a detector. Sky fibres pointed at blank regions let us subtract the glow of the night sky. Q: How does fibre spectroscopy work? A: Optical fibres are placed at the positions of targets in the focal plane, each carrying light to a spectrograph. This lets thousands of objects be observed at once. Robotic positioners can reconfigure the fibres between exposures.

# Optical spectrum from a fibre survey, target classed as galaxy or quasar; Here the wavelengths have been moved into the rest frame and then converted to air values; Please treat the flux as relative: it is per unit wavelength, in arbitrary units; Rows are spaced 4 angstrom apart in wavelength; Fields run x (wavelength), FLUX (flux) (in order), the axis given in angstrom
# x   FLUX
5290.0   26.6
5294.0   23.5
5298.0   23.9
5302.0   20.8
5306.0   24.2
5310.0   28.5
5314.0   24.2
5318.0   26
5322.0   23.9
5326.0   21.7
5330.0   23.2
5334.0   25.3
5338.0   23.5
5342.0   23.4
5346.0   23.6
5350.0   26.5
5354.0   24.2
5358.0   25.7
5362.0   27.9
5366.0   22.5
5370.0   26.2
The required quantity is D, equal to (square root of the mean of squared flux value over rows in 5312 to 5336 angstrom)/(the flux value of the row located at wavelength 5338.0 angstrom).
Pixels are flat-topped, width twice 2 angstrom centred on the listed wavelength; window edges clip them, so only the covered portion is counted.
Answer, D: 1.03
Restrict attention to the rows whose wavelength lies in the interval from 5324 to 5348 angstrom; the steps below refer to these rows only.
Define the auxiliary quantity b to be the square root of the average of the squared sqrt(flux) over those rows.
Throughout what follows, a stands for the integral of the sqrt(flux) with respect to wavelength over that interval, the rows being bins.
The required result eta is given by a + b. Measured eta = 121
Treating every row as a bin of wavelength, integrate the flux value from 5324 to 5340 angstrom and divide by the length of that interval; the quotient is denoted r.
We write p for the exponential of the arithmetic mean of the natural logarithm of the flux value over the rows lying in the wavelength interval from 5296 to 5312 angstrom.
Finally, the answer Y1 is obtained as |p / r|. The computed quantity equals 1.03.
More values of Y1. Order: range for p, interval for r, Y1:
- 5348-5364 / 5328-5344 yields 1.09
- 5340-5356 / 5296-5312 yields 1.00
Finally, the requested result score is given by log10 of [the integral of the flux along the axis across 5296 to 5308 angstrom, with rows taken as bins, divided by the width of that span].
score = 1.361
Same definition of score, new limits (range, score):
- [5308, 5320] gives 1.419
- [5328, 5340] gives 1.380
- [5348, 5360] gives 1.406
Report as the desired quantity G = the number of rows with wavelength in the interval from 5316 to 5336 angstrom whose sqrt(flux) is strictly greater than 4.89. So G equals 2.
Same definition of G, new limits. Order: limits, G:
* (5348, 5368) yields 4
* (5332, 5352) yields 2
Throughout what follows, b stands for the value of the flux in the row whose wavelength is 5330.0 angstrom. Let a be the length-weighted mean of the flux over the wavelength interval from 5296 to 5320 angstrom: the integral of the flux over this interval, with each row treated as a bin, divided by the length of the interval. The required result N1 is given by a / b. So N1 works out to 1.06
